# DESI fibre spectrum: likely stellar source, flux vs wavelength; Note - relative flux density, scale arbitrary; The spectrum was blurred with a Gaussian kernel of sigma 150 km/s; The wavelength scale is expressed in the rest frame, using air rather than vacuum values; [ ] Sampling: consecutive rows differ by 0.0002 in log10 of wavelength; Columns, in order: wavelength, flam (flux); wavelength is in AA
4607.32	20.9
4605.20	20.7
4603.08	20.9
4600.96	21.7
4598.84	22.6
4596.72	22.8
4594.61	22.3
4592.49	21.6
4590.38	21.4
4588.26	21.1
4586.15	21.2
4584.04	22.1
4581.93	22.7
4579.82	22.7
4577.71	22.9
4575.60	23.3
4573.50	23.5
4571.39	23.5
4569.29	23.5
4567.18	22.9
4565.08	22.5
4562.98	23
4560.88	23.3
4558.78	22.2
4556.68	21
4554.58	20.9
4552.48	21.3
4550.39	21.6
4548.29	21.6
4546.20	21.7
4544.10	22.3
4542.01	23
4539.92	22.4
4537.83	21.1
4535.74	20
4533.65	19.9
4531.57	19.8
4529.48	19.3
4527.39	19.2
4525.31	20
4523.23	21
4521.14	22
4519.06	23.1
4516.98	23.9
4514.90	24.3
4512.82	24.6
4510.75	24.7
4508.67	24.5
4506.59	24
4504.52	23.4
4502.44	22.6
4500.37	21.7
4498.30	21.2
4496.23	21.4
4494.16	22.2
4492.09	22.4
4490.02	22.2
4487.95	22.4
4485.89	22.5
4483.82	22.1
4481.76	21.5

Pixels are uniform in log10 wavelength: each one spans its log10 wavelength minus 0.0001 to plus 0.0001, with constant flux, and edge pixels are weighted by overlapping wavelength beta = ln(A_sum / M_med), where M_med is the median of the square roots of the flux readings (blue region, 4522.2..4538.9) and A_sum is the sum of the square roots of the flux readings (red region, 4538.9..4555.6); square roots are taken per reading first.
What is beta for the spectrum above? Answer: 2.12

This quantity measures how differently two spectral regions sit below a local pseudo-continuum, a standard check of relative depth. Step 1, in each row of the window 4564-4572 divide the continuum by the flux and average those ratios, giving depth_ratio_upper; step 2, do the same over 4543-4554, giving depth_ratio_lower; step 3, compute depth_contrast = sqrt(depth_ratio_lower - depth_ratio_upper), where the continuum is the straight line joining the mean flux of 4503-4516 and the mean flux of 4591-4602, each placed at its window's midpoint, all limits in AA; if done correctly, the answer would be 0.29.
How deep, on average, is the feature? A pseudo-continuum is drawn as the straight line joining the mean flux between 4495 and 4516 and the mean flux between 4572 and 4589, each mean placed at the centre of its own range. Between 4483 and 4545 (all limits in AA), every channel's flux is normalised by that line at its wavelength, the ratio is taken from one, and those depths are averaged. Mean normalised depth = 0.045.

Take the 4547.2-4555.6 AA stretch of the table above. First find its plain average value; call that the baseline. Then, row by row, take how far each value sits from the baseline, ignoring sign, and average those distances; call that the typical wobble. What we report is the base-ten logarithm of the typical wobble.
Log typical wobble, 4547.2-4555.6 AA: -0.6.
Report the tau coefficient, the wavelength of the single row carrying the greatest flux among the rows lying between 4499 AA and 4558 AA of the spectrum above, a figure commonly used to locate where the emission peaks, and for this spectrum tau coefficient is 4510.75 AA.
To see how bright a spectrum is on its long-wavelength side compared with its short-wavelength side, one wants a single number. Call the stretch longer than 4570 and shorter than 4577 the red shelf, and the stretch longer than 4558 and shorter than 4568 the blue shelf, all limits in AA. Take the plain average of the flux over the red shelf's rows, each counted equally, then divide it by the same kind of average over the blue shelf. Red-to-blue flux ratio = 1.03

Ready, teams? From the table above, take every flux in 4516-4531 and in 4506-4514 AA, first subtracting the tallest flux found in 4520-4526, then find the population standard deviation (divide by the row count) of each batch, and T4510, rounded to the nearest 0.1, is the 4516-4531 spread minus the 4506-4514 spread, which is 1.4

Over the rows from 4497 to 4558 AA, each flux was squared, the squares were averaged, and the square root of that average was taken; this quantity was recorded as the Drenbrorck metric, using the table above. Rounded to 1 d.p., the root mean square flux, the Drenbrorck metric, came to 22.0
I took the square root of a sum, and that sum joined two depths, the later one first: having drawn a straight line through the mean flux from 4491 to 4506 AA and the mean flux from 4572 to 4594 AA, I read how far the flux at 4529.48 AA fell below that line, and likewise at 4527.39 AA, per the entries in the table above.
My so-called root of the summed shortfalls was 2.4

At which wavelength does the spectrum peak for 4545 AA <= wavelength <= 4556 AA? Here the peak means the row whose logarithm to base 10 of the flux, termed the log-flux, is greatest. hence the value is 4546.20 AA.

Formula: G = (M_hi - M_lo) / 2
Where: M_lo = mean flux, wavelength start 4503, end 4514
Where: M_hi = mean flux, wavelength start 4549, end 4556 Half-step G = -1.5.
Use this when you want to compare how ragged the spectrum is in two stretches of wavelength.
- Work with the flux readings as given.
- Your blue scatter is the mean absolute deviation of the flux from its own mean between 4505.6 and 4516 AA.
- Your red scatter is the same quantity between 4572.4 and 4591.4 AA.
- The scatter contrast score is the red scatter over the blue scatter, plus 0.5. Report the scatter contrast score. 4.1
